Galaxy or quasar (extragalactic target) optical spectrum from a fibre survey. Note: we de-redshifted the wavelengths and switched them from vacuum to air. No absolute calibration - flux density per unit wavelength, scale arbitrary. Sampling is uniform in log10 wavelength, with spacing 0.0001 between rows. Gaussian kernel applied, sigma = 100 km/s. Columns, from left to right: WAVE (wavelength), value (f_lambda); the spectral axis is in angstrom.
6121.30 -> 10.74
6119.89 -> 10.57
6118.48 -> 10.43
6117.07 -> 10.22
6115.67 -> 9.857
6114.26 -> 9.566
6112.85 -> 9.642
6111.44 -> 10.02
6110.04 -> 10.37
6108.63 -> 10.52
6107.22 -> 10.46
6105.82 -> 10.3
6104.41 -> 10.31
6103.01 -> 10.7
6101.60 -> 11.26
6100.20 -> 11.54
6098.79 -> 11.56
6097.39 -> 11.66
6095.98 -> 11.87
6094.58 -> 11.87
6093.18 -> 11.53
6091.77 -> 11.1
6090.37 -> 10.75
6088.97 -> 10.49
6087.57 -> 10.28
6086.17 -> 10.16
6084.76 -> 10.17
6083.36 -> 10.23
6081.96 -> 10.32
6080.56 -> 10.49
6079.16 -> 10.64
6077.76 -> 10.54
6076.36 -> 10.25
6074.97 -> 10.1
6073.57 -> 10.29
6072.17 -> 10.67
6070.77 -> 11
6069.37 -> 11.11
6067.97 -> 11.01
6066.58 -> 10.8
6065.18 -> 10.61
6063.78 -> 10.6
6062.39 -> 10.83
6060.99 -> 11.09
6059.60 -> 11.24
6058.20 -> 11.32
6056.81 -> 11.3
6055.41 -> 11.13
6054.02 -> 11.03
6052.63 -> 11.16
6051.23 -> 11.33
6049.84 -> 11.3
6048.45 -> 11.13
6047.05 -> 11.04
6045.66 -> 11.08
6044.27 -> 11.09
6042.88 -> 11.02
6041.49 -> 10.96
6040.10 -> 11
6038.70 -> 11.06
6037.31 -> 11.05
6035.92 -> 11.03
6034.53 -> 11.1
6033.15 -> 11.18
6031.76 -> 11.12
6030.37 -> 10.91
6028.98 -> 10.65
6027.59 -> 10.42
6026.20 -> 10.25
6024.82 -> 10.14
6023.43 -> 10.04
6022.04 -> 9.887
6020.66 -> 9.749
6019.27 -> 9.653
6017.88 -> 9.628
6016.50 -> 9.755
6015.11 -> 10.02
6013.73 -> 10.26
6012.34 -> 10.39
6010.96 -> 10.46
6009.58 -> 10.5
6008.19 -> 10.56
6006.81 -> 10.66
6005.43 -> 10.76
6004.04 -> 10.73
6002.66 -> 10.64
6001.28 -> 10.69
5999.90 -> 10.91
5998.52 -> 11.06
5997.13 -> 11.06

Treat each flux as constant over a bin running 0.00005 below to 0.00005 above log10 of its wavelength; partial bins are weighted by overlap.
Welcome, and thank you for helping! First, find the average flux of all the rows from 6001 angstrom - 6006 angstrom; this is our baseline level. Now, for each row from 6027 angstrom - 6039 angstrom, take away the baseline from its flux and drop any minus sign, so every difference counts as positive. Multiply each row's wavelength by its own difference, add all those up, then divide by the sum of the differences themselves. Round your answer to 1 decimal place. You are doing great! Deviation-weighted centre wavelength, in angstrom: 6033.8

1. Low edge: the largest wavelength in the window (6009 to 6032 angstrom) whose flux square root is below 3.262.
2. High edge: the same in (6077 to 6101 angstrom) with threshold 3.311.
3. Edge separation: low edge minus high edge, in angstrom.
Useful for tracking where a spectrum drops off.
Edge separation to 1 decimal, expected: -62.8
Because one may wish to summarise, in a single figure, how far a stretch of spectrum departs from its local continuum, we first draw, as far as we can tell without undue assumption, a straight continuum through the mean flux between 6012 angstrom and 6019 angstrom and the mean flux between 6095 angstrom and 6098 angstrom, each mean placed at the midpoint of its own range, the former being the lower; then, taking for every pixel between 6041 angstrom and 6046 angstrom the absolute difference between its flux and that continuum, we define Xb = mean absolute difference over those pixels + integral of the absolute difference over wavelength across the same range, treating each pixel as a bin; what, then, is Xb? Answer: 2.7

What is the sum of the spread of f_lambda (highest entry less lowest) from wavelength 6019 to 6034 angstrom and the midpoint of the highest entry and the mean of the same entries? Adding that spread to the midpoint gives 12.3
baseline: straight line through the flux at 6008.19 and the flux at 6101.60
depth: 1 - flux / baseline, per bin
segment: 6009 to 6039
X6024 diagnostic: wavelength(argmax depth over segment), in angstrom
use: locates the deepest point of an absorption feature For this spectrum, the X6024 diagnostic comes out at 6017.88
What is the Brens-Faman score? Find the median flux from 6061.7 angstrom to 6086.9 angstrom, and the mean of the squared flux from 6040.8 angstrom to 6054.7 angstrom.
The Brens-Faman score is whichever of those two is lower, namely 10.6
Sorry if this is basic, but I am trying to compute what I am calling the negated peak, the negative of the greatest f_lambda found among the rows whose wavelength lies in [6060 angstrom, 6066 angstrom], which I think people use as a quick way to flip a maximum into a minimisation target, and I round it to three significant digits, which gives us -11.1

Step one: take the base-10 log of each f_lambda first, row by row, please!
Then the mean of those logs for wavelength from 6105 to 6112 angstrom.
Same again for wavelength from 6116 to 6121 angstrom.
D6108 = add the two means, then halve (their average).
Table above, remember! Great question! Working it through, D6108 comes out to 1.016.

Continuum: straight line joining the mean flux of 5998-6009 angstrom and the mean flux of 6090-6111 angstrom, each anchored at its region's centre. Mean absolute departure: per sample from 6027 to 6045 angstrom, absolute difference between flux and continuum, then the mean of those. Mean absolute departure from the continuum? 0.21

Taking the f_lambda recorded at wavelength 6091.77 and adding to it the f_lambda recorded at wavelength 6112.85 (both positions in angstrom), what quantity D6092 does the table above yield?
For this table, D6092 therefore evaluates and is 20.74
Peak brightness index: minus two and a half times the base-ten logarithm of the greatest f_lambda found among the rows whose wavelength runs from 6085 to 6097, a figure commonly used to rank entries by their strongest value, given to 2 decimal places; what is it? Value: -2.69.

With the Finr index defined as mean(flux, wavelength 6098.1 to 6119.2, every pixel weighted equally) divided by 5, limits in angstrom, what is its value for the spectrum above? 2.09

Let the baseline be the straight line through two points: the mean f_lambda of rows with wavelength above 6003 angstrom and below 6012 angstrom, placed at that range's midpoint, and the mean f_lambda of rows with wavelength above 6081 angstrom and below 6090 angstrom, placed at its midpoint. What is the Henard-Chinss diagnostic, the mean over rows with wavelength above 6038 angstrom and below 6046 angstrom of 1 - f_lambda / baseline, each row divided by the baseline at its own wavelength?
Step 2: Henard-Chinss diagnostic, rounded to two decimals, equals -0.05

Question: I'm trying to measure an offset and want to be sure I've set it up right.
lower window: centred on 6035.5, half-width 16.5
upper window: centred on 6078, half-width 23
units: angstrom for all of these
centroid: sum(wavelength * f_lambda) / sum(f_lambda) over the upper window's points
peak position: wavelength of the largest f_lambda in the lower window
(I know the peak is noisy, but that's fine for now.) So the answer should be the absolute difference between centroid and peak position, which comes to 26.7 angstrom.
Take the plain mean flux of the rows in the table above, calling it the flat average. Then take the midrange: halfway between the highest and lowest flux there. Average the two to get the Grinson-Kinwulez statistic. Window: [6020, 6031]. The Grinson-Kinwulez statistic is 10.3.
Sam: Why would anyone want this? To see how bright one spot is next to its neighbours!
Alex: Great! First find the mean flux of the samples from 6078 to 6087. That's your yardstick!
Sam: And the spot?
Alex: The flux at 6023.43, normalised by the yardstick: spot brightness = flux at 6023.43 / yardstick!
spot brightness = 0.97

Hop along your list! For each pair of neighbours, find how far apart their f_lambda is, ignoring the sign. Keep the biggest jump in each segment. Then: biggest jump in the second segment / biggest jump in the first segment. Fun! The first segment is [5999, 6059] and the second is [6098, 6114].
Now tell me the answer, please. 2.1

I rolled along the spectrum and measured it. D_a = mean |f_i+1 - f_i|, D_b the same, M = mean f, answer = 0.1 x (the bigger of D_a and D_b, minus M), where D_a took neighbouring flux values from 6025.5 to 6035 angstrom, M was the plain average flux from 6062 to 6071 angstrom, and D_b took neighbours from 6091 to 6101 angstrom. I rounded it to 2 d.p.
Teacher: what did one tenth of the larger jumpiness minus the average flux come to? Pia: -1.07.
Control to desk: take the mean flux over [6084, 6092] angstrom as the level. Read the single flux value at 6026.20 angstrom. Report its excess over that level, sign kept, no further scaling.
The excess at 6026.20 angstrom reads -0.2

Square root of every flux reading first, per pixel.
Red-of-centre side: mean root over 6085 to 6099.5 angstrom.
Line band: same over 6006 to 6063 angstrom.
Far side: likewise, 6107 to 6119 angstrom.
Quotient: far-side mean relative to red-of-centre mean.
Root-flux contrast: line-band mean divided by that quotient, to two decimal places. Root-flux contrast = 3.43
